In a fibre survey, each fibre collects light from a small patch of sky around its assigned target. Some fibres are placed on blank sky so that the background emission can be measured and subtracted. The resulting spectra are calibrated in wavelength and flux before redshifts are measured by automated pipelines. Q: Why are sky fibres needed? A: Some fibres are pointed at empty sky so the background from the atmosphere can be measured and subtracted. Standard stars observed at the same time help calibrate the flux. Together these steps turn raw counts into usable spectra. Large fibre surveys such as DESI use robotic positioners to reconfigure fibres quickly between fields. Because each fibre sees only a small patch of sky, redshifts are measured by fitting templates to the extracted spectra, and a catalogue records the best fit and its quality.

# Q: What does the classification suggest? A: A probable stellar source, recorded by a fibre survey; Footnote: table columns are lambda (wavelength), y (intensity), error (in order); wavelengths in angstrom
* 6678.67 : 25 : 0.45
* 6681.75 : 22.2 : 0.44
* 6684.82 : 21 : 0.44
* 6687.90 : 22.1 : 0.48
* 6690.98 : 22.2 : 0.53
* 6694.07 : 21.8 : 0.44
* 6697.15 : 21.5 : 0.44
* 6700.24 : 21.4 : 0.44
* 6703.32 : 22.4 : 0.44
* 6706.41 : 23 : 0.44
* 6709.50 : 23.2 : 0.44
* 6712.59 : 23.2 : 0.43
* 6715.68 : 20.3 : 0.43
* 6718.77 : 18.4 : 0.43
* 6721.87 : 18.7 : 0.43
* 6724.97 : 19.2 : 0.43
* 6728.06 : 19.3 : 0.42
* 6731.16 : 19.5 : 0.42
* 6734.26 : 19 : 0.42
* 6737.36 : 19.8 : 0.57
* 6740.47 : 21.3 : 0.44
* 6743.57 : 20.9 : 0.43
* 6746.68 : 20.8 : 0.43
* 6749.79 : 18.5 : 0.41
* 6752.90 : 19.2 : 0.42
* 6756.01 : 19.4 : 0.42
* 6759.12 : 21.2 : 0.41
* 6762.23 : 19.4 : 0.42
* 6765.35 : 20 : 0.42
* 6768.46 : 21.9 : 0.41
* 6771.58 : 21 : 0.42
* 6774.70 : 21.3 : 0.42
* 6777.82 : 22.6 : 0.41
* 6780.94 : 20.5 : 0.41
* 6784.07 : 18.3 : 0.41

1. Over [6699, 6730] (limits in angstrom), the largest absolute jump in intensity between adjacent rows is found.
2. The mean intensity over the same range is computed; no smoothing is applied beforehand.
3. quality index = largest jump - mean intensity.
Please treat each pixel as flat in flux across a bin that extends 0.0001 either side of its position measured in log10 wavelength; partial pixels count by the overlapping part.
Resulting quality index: -18.0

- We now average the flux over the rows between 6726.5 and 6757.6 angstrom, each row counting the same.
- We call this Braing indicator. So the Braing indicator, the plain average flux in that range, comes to 19.8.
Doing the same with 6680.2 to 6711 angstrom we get 22.1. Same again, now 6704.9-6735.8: 20.4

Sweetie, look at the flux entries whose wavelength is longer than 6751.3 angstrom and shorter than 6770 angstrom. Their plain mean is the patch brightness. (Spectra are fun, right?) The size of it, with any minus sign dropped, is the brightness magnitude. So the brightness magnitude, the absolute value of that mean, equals 20.2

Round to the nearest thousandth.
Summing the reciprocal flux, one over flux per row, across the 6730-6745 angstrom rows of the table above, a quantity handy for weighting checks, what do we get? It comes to 0.249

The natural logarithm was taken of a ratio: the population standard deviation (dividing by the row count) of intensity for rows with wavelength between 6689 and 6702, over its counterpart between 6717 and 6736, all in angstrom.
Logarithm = -0.18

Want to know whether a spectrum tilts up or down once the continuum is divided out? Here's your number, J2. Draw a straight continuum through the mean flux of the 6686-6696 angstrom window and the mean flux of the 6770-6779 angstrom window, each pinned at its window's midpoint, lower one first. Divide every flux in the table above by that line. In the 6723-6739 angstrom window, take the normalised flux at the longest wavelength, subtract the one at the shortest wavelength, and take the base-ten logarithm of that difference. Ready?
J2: -1.5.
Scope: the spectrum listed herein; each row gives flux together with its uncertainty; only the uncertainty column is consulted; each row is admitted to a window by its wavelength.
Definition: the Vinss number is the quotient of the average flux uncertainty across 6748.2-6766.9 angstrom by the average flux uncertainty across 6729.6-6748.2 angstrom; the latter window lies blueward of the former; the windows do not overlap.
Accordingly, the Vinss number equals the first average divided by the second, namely 0.92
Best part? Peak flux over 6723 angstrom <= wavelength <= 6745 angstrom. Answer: 21.3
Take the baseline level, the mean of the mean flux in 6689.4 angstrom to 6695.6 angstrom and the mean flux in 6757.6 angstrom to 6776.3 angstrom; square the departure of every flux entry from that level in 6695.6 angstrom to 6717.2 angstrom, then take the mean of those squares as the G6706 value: 1.6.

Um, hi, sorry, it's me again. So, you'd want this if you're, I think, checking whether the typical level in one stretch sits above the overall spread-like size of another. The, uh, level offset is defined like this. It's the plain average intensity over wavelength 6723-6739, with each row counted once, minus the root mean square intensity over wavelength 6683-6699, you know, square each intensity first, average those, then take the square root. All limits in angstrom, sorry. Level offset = -2.4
